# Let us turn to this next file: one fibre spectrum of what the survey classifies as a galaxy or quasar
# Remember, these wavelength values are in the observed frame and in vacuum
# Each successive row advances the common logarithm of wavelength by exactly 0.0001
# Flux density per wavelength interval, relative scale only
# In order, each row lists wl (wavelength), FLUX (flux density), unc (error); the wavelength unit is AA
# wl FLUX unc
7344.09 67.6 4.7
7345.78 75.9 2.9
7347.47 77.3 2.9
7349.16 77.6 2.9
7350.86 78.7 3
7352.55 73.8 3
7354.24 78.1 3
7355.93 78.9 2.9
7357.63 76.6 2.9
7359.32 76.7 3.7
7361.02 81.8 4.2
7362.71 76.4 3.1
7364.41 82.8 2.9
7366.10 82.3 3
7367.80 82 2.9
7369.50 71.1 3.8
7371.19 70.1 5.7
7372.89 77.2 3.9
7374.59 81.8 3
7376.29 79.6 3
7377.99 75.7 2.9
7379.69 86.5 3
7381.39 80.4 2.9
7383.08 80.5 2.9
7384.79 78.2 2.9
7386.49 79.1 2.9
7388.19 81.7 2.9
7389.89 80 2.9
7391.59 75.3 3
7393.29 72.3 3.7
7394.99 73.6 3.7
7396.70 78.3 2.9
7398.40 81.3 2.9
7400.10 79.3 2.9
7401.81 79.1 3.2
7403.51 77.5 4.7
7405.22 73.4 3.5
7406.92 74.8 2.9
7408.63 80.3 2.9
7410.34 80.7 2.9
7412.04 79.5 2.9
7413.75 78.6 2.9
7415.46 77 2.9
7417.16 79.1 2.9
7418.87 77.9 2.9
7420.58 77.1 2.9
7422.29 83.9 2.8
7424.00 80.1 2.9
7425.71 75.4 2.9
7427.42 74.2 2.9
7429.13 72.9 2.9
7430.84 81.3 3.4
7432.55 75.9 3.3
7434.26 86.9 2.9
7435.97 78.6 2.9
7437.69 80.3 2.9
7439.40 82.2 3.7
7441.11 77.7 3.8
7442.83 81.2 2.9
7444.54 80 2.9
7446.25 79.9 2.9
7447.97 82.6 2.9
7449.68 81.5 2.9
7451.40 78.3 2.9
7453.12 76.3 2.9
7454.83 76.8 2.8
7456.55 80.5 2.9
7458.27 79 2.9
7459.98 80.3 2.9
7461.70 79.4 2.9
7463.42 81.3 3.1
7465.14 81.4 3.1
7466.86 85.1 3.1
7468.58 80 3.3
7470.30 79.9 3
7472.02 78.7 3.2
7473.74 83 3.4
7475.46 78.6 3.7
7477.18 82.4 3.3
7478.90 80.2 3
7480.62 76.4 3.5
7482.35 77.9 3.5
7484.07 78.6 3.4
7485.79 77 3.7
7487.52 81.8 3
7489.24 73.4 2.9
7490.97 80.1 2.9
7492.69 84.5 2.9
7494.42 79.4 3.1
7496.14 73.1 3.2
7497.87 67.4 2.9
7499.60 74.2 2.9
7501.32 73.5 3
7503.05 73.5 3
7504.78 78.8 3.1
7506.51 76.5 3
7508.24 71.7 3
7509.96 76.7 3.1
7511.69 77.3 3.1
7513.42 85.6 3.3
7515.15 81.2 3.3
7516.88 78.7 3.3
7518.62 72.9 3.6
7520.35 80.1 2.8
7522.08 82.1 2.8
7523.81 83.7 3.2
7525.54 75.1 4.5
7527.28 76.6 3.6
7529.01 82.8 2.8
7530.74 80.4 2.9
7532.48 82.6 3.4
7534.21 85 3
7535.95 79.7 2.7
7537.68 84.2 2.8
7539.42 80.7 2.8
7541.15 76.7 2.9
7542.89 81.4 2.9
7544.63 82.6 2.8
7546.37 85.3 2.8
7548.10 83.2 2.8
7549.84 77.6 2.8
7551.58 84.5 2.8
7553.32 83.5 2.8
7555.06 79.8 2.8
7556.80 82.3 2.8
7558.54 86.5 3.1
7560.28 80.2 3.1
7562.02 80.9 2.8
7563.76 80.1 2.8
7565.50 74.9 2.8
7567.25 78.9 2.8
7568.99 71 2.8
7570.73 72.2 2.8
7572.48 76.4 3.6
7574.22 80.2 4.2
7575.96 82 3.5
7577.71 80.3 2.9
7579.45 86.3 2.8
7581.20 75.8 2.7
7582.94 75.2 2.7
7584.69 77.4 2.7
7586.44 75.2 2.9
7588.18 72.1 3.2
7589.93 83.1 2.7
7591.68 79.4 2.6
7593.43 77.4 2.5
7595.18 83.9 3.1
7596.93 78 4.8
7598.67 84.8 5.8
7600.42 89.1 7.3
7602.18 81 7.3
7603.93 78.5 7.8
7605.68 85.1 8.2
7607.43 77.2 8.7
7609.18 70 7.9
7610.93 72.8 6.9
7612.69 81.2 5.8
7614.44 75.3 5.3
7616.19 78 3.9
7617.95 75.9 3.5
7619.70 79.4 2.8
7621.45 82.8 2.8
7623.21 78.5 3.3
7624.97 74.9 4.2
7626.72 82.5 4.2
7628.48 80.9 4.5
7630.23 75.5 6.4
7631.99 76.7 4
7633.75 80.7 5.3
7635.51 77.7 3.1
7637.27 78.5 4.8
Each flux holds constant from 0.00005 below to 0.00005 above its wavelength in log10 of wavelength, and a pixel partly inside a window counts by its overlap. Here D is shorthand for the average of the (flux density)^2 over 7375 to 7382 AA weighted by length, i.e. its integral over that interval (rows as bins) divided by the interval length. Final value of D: 6512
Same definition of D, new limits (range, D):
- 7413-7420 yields 6102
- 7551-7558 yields 6830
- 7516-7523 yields 6171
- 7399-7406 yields 6011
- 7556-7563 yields 6805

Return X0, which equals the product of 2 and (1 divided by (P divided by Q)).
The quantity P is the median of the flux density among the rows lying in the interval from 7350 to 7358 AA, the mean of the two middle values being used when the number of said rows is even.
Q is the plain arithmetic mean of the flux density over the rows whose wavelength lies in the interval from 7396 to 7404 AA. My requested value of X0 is 2.03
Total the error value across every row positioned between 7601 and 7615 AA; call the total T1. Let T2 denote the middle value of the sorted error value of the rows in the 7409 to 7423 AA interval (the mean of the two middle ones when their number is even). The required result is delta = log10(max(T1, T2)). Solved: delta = 1.76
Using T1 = 57.9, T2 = 2.90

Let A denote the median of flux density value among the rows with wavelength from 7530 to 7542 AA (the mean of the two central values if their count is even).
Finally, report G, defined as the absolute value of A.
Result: 81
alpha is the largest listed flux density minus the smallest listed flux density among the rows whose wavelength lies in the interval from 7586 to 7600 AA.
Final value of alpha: 13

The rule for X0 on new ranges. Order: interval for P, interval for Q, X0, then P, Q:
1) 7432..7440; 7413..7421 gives 1.94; 80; 77.9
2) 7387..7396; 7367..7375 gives 2.03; 75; 76.4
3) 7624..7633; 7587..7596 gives 2.06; 77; 79.2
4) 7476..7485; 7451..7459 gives 1.99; 79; 78.2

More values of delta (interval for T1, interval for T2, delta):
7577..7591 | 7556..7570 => 1.35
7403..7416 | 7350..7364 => 1.41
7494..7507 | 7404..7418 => 1.38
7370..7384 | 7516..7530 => 1.44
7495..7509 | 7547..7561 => 1.38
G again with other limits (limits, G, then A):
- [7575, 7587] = 77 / 77.4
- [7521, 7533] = 82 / 82.1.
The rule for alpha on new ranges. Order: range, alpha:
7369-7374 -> 7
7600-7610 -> 19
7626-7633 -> 7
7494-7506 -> 12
